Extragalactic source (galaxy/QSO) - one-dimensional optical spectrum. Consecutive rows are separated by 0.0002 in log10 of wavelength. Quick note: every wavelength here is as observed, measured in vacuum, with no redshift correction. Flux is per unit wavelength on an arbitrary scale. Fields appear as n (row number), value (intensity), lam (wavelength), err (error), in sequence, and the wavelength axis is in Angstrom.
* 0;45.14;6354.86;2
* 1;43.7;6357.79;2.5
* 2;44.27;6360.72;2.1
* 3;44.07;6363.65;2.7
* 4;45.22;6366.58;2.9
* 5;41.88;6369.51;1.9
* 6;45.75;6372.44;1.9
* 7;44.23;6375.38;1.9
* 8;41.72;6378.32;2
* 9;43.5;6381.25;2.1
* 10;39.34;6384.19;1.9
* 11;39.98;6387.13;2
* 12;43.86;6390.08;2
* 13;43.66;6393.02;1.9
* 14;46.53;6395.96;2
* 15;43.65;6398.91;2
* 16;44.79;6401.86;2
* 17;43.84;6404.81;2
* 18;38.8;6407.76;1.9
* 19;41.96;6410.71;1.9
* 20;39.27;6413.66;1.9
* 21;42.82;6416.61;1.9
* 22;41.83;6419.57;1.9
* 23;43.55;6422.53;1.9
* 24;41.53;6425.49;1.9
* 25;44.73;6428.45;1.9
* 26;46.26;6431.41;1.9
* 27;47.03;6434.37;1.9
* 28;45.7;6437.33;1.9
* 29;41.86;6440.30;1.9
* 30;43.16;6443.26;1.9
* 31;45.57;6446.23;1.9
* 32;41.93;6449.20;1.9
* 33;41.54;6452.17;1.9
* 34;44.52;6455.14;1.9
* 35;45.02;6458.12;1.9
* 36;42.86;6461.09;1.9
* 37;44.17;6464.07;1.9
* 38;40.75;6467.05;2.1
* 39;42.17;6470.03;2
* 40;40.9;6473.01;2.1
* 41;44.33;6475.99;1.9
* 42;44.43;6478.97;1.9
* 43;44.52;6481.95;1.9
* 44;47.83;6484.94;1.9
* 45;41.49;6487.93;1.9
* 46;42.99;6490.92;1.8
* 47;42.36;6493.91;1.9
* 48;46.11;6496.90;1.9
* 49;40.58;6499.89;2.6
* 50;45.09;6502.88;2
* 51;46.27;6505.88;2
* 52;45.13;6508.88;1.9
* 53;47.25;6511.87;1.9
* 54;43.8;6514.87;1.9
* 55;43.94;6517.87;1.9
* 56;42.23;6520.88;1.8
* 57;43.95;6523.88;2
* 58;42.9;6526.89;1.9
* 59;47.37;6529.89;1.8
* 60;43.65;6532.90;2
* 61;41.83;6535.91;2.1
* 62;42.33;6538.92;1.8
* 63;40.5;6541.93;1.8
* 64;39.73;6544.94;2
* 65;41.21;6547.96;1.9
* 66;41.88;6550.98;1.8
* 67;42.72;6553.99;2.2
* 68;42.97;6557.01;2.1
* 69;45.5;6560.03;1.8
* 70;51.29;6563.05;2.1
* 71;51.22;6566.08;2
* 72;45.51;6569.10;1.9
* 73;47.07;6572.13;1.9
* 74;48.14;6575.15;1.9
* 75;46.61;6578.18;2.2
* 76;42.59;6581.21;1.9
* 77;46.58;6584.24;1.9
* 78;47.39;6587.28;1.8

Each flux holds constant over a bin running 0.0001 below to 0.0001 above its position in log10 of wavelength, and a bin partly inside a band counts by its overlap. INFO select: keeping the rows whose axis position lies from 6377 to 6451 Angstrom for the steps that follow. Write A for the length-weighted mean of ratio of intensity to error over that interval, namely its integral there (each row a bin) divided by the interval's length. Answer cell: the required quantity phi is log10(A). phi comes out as 1.348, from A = 22.3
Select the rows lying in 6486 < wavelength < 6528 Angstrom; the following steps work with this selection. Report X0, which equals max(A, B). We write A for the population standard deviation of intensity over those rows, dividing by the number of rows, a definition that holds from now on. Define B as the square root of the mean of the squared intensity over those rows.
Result 43.9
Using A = 1.86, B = 43.90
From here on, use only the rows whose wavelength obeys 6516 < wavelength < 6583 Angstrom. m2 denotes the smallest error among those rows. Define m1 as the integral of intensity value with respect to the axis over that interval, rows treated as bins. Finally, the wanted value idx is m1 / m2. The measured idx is 1650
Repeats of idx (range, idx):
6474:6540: 1617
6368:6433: 1467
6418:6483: 1490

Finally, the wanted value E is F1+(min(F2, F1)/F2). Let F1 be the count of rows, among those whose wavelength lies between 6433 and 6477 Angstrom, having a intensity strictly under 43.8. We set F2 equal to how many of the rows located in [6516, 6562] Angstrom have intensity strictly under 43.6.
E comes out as 9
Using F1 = 8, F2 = 10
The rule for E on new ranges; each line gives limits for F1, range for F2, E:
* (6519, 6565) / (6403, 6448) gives 12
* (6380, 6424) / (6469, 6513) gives 12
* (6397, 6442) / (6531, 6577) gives 10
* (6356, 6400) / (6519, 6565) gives 9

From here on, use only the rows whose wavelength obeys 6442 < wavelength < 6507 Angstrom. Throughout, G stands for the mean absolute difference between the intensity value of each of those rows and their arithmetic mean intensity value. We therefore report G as 1.7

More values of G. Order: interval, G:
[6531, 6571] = 2.8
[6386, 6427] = 1.7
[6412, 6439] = 2.0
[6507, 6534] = 1.4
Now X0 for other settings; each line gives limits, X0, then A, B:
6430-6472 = 43.8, 1.91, 43.79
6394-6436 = 43.4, 2.41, 43.40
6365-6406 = 43.5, 1.98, 43.47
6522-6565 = 43.5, 2.88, 43.51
